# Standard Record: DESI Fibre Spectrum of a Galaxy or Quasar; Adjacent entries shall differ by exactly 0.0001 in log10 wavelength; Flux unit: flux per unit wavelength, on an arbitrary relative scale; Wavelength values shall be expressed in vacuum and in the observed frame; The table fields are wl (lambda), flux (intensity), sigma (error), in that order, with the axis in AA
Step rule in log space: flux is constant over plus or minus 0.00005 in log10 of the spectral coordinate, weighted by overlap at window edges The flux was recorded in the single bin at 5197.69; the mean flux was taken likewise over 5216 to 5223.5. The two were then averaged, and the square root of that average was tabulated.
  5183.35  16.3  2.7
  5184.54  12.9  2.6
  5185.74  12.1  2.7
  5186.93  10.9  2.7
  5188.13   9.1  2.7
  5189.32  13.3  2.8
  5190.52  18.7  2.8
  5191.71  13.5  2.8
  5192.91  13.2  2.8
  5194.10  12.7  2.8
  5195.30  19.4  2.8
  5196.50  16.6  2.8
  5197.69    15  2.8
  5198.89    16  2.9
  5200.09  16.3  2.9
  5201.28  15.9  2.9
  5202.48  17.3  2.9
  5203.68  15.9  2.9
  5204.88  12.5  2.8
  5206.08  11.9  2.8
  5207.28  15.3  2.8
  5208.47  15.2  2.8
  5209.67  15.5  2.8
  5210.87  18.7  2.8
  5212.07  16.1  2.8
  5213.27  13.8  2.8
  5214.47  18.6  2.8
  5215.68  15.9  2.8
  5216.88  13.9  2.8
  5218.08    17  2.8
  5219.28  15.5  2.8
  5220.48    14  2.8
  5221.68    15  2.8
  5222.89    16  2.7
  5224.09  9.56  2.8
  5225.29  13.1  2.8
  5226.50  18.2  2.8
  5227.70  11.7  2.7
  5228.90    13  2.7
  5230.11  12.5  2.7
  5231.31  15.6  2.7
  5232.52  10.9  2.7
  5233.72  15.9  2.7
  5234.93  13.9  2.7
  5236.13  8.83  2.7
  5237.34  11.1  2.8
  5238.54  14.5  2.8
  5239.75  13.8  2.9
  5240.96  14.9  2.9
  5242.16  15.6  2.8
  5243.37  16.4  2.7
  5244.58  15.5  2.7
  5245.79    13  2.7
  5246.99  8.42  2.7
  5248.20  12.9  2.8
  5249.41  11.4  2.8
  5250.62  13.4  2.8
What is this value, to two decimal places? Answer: 3.89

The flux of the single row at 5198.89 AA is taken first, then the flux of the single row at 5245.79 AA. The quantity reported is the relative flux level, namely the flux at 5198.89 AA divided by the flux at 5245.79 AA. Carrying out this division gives 1.23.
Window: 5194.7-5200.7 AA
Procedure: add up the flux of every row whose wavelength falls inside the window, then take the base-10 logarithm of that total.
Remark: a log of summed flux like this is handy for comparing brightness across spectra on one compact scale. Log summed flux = 1.92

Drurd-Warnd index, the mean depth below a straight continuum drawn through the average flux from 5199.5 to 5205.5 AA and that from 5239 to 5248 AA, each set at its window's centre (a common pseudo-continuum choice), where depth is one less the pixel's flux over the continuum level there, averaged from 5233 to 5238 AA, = 0.13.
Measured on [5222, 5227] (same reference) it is 0.03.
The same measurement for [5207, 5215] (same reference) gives -0.06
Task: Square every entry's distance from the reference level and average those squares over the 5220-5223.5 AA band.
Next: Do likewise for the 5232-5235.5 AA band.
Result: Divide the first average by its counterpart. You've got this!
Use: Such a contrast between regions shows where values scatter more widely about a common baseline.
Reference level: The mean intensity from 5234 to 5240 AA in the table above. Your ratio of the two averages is 1.3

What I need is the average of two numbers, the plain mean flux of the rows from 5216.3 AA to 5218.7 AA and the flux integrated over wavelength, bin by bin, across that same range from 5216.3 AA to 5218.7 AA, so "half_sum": 26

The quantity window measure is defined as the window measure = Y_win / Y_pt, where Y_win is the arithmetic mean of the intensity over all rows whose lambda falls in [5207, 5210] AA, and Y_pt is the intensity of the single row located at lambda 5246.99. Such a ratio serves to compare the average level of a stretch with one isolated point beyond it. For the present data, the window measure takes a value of 1.8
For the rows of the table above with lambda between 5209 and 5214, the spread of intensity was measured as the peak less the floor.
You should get 5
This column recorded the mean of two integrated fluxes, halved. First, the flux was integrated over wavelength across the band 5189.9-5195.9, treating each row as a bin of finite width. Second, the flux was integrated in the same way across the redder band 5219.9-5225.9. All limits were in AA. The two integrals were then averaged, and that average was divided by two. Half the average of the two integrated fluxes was 44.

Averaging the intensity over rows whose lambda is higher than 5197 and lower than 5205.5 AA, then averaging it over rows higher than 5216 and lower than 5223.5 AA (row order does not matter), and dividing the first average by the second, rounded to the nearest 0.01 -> 1.02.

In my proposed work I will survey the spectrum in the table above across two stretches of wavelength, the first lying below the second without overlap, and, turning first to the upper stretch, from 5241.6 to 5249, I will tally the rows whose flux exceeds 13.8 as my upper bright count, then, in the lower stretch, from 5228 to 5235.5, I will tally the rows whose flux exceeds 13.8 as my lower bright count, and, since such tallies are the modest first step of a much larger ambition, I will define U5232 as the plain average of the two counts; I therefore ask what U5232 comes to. 3.0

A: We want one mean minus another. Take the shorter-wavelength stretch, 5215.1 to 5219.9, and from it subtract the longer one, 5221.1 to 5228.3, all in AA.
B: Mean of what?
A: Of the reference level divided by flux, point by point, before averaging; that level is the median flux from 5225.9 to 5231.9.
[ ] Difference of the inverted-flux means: -0.14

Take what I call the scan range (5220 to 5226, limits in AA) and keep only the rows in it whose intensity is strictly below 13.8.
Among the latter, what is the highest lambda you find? 5225.29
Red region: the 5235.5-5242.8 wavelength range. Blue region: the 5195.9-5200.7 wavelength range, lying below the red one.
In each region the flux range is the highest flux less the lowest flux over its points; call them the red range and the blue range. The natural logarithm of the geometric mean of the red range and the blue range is 1.19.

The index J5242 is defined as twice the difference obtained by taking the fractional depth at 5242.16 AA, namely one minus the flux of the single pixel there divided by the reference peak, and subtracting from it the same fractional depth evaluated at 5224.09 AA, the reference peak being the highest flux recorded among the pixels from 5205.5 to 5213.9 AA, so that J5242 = -0.65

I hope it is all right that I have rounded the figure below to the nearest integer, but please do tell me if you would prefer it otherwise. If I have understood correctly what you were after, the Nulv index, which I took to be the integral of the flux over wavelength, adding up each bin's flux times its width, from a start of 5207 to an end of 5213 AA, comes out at 97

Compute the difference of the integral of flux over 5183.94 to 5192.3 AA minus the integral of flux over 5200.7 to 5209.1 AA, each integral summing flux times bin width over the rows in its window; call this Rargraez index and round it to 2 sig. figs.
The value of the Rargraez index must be -17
